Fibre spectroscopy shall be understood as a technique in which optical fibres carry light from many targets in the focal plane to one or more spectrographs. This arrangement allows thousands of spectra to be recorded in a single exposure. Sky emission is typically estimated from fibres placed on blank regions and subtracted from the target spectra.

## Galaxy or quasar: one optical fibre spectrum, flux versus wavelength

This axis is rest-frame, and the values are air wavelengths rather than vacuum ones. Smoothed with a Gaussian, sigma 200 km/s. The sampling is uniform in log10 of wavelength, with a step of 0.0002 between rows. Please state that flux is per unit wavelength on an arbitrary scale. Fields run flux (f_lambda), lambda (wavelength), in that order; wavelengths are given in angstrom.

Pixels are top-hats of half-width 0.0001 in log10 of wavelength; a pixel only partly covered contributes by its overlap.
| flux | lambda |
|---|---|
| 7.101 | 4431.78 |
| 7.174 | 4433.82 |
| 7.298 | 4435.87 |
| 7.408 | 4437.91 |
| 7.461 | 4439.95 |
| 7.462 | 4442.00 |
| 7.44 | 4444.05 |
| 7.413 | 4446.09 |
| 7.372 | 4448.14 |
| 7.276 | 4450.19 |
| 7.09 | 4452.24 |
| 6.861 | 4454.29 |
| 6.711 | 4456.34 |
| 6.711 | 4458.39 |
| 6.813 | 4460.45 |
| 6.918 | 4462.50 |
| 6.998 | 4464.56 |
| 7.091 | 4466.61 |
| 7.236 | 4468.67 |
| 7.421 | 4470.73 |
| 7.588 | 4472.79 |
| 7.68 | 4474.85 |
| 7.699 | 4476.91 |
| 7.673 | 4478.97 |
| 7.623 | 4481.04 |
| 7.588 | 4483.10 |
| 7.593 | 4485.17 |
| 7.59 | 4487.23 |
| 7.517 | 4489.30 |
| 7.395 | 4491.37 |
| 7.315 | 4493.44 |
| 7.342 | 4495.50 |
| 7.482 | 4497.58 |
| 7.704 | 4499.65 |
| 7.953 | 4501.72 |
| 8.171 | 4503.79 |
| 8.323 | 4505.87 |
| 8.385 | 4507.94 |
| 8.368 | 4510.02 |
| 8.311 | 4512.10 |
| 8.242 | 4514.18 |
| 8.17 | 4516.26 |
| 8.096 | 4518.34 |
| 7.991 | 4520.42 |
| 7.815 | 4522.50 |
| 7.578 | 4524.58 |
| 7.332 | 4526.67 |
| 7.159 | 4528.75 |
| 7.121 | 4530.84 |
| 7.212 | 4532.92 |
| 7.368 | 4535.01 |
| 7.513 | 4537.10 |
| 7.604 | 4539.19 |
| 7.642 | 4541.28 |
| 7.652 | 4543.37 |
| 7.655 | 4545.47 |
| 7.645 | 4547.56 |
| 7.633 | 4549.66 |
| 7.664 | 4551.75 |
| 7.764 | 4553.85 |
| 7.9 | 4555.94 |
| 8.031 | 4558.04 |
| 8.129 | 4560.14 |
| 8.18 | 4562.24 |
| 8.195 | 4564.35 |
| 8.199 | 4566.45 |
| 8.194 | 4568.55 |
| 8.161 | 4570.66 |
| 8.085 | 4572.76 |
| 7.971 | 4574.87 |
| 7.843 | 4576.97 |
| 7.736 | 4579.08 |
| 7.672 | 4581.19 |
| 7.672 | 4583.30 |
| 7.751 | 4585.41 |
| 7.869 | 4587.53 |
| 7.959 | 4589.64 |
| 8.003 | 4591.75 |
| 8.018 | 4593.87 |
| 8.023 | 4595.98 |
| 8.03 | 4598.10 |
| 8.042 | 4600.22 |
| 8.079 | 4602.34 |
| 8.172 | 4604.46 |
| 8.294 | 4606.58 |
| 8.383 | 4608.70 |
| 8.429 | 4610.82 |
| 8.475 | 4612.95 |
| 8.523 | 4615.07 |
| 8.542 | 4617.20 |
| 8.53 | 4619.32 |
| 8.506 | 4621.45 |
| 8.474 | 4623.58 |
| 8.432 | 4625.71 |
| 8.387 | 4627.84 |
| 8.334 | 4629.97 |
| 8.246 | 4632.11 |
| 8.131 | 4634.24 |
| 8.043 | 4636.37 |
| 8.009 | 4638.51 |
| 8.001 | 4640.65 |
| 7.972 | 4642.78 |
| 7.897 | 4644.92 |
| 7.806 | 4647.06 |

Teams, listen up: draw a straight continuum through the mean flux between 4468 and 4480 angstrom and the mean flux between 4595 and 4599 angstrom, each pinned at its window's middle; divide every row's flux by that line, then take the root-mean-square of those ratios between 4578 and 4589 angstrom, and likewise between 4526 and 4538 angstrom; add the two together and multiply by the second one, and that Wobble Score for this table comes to 1.79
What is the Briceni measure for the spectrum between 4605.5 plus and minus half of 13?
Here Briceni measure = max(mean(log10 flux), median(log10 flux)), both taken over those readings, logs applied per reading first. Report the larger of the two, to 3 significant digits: 0.916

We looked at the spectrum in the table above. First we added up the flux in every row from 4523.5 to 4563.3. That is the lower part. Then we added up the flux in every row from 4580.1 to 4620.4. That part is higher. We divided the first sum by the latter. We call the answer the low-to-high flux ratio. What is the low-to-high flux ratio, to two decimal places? 0.94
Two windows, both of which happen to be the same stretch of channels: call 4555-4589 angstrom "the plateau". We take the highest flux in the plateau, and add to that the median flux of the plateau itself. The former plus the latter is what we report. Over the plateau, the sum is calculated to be 16.2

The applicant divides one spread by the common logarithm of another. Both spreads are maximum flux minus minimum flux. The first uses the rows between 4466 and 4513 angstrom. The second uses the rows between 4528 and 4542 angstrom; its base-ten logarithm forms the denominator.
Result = -4.6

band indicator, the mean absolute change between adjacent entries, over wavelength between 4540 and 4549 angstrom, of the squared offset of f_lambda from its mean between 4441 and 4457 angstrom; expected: 0.007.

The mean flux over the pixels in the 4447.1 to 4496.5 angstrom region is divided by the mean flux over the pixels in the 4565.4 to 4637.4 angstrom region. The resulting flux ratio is 0.89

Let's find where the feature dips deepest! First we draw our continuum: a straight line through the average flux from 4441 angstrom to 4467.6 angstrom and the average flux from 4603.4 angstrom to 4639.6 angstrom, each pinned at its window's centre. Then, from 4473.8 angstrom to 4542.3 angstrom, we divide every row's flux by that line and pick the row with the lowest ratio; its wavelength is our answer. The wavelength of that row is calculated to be 4530.84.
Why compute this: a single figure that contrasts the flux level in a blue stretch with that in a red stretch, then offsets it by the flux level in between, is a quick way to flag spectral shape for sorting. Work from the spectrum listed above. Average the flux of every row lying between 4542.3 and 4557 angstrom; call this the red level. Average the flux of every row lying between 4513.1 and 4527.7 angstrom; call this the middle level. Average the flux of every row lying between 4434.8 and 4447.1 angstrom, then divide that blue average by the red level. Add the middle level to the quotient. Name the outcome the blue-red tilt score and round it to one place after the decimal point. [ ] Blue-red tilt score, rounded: 8.9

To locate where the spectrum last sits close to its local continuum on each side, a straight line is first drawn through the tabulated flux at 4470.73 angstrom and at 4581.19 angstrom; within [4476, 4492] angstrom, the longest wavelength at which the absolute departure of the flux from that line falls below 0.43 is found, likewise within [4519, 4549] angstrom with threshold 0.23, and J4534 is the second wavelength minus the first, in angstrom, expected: 56.2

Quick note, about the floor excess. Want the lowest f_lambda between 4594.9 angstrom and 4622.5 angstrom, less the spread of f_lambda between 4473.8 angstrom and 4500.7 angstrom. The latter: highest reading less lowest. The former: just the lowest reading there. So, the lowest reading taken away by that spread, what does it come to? 7.6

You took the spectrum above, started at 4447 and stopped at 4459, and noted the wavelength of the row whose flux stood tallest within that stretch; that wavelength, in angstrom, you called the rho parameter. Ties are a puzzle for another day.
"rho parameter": 4448.14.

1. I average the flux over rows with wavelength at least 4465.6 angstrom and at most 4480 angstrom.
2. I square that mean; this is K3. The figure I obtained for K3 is 56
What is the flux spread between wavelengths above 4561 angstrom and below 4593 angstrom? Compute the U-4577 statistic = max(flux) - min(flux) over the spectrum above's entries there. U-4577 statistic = 0.53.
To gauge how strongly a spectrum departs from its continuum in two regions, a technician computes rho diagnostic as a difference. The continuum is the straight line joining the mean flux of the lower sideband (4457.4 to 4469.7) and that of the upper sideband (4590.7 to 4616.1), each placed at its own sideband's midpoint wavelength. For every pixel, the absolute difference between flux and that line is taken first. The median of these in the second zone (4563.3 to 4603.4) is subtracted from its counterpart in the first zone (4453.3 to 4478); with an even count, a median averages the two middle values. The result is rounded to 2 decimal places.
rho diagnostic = 0.04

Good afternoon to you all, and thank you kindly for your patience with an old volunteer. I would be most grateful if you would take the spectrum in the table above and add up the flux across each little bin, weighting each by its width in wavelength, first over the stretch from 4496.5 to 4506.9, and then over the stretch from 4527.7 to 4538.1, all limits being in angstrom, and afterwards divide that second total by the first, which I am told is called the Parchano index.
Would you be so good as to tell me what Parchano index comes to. 0.92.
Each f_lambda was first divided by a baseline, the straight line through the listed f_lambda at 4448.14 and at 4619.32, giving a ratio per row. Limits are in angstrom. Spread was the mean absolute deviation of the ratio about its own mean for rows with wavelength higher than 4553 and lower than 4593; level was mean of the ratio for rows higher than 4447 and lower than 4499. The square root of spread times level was 0.15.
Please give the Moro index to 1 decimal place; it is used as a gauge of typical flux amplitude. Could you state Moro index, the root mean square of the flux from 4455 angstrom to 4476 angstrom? 7.1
